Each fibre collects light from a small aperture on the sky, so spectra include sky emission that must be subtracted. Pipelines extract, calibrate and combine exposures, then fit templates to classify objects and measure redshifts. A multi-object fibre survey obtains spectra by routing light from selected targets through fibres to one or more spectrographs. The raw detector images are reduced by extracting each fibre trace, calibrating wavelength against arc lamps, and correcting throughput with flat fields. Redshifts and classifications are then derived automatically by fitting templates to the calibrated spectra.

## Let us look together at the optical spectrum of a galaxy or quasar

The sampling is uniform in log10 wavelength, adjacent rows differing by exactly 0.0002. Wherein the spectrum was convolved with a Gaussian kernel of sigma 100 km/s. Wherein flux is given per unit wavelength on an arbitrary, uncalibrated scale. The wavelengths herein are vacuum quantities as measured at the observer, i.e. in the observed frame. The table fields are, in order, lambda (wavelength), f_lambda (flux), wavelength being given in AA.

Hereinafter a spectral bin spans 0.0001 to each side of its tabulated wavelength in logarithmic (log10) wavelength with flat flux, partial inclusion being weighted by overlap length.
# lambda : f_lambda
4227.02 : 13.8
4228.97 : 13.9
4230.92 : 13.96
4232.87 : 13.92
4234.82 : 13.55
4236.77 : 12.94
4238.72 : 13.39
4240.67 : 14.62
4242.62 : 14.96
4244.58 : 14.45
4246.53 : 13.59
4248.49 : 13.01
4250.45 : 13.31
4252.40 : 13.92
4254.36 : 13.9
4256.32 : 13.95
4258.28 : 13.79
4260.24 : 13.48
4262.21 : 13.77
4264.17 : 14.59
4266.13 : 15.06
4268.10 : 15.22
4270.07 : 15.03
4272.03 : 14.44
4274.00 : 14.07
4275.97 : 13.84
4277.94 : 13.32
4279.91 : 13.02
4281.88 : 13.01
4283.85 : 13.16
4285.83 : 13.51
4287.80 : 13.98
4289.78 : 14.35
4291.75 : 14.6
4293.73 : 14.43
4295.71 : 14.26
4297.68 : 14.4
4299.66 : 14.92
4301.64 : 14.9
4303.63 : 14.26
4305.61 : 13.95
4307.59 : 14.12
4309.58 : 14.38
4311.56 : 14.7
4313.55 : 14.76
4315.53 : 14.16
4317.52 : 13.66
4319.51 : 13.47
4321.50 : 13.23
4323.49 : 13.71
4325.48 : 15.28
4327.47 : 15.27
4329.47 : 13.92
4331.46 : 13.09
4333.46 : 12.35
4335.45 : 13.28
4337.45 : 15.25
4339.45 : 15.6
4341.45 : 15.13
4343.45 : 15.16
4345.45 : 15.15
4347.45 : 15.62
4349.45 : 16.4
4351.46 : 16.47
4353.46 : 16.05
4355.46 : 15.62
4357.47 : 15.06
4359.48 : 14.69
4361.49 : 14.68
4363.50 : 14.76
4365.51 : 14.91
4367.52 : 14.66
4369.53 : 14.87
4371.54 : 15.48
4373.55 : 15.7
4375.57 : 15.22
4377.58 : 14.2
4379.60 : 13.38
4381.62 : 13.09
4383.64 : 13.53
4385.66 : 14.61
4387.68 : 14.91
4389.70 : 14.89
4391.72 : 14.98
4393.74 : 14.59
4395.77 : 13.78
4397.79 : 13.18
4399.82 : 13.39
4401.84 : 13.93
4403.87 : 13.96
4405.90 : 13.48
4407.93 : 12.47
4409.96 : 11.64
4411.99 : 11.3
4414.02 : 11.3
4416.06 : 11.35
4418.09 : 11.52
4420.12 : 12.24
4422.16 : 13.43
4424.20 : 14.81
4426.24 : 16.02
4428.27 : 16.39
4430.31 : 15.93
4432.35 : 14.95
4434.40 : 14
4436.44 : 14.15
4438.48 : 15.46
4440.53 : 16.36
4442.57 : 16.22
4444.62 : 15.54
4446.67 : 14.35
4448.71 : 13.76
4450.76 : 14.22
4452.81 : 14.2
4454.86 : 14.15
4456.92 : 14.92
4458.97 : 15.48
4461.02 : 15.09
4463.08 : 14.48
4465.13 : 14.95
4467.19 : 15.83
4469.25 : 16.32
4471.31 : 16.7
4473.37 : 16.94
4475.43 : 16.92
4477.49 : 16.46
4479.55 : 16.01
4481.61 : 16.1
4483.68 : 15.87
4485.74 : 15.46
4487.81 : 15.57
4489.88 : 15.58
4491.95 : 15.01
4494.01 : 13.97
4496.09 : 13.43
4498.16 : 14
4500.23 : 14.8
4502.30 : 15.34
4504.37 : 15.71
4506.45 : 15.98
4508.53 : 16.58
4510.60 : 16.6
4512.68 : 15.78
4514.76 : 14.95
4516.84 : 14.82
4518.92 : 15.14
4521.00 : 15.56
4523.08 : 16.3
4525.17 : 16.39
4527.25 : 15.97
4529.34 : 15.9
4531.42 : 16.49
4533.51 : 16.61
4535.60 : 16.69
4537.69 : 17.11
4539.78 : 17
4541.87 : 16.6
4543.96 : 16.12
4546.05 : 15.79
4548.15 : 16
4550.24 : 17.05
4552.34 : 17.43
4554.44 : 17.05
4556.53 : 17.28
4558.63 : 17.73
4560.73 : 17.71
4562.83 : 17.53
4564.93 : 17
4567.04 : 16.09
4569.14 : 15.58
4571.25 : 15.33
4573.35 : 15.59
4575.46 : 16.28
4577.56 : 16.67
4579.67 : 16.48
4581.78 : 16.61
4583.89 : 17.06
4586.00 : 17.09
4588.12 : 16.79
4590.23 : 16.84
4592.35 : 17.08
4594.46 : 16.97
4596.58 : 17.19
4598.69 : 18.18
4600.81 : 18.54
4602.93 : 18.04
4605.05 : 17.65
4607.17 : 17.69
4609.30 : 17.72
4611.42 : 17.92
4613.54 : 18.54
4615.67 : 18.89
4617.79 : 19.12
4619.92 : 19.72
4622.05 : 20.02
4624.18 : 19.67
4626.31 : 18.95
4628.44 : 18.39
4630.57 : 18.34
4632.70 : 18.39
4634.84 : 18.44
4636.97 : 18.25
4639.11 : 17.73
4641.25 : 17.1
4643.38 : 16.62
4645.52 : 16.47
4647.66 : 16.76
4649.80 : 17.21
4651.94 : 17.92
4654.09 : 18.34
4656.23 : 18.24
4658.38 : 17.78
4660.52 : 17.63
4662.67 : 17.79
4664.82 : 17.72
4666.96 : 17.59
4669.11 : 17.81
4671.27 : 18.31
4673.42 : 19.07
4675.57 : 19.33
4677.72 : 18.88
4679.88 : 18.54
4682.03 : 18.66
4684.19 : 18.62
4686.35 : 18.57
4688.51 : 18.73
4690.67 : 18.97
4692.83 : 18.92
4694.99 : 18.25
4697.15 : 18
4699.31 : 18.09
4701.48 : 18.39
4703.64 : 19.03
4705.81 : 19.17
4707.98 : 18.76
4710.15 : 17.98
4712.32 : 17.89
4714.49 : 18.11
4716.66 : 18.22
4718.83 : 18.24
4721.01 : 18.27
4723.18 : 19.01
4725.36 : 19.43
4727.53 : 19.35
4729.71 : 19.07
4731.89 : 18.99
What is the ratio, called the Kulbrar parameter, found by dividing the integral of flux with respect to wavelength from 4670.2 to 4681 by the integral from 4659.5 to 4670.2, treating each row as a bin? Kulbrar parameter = 1.07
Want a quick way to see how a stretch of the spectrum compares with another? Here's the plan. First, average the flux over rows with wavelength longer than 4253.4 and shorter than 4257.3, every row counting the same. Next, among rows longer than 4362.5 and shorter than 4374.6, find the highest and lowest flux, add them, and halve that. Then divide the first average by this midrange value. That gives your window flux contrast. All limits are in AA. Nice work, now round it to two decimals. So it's 0.92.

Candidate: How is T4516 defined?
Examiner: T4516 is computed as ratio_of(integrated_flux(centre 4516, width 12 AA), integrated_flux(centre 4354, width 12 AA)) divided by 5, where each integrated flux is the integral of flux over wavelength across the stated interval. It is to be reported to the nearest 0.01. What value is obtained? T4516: 0.20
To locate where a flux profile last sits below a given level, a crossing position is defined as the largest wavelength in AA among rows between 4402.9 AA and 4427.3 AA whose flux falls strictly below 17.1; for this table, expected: 4426.24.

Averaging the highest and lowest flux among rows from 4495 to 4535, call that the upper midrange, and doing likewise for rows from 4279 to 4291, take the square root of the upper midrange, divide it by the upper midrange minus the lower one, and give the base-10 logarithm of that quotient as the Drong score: 0.46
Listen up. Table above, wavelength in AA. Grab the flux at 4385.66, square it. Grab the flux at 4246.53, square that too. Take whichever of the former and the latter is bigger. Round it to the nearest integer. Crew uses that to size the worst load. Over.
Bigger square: 213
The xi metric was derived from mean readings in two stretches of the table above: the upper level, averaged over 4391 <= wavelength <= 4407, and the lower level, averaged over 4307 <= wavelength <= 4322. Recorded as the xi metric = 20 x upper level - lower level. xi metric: 264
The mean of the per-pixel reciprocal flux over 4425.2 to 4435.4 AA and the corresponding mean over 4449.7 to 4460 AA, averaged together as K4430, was 0.067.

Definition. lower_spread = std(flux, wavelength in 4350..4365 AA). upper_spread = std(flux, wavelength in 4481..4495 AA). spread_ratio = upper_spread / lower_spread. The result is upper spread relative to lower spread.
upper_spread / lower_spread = 0.97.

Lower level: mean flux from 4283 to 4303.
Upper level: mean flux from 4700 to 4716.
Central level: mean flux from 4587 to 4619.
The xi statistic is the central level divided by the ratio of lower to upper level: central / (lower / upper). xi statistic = 23.1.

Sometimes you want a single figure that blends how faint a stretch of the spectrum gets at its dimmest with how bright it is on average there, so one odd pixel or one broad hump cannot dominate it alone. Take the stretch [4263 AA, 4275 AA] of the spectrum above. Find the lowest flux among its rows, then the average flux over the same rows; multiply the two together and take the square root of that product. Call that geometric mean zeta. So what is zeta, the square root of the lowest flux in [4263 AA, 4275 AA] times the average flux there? 14.4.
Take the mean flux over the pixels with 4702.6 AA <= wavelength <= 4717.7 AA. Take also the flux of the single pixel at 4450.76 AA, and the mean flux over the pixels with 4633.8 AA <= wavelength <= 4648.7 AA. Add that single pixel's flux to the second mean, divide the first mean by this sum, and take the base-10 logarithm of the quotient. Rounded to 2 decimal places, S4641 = -0.23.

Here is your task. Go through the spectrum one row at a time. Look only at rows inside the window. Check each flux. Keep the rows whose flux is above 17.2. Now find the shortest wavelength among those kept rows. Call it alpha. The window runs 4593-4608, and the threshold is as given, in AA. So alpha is 4598.69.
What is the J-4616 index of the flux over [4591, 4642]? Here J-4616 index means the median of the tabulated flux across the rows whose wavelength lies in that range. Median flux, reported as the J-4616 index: 18.3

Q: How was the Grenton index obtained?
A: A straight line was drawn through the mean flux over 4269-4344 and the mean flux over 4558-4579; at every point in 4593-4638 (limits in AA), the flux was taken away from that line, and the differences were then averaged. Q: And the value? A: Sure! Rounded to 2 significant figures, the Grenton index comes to -1.4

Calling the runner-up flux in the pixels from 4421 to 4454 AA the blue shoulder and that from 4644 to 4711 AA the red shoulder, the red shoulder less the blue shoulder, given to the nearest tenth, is 2.8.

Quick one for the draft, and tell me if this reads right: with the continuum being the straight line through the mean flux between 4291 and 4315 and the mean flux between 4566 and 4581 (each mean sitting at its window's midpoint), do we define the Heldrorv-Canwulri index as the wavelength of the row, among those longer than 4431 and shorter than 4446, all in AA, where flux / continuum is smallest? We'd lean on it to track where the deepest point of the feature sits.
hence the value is 4434.40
